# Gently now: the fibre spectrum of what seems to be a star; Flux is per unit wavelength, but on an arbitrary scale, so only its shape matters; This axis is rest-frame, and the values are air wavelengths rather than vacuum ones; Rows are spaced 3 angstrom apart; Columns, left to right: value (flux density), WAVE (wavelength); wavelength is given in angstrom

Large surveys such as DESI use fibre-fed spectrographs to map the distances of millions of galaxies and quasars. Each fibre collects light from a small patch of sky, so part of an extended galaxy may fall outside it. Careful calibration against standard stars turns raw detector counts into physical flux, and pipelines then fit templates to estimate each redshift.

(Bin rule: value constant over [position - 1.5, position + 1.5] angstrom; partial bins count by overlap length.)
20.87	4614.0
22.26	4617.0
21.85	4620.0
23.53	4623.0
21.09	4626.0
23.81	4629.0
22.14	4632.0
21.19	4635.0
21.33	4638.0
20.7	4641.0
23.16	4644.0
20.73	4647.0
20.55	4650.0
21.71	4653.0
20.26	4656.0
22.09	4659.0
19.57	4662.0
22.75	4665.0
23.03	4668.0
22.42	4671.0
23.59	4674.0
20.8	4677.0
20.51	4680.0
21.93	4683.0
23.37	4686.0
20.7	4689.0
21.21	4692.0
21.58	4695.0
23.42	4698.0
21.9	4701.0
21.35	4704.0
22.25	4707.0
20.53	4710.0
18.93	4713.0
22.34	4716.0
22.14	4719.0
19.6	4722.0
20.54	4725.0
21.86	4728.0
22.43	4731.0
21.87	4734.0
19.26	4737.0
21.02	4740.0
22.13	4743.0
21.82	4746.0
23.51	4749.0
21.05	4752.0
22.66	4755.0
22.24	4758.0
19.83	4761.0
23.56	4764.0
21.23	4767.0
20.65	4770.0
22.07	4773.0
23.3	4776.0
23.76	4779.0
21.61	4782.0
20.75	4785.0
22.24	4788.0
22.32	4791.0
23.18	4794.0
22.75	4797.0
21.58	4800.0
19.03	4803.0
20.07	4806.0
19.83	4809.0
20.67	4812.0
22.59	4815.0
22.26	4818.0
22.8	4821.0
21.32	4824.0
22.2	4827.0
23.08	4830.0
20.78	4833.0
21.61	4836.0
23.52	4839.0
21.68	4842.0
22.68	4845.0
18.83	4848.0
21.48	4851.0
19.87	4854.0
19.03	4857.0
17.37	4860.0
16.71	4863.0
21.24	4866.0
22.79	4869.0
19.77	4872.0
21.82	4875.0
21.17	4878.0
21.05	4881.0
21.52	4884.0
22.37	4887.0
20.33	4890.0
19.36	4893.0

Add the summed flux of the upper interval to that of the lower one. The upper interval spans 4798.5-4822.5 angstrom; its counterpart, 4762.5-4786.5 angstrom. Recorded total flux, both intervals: 346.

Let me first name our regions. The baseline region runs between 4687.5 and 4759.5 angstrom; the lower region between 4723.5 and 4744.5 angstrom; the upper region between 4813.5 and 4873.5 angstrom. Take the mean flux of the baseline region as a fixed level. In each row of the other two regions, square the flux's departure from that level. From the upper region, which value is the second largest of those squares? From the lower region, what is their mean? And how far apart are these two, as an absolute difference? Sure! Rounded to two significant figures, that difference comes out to 16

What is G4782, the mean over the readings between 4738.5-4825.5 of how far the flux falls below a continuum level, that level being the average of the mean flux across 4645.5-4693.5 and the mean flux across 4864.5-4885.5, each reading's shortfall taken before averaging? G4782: -0.33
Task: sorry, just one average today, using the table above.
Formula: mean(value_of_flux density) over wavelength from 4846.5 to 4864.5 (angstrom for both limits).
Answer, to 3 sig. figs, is 18.9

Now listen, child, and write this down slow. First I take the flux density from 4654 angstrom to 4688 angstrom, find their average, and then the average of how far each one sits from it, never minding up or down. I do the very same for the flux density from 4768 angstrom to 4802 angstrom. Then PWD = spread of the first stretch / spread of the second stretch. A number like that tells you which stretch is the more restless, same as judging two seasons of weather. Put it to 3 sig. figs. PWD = 1.44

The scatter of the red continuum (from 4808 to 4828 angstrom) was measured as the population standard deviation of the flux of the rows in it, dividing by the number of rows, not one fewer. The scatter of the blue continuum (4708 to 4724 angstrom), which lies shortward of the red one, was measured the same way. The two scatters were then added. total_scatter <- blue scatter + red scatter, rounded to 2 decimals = 2.37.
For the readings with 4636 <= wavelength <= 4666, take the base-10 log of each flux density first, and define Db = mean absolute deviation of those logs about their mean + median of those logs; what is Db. 1.34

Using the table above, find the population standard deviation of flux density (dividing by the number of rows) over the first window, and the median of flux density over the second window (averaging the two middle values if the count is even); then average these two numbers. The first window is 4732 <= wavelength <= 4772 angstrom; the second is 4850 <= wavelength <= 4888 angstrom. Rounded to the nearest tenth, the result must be 11.2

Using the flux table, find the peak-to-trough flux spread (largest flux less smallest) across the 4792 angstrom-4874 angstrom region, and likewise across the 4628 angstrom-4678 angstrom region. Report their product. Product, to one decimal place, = 28.9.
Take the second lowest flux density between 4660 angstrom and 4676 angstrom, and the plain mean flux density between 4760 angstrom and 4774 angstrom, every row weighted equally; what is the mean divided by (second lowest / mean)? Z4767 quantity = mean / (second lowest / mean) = 20.6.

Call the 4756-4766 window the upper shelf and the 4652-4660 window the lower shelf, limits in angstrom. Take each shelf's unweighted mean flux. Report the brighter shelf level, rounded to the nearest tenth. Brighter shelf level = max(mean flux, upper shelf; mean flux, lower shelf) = 21.9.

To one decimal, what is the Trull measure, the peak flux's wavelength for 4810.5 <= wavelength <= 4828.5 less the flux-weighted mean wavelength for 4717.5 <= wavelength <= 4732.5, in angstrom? 95.9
